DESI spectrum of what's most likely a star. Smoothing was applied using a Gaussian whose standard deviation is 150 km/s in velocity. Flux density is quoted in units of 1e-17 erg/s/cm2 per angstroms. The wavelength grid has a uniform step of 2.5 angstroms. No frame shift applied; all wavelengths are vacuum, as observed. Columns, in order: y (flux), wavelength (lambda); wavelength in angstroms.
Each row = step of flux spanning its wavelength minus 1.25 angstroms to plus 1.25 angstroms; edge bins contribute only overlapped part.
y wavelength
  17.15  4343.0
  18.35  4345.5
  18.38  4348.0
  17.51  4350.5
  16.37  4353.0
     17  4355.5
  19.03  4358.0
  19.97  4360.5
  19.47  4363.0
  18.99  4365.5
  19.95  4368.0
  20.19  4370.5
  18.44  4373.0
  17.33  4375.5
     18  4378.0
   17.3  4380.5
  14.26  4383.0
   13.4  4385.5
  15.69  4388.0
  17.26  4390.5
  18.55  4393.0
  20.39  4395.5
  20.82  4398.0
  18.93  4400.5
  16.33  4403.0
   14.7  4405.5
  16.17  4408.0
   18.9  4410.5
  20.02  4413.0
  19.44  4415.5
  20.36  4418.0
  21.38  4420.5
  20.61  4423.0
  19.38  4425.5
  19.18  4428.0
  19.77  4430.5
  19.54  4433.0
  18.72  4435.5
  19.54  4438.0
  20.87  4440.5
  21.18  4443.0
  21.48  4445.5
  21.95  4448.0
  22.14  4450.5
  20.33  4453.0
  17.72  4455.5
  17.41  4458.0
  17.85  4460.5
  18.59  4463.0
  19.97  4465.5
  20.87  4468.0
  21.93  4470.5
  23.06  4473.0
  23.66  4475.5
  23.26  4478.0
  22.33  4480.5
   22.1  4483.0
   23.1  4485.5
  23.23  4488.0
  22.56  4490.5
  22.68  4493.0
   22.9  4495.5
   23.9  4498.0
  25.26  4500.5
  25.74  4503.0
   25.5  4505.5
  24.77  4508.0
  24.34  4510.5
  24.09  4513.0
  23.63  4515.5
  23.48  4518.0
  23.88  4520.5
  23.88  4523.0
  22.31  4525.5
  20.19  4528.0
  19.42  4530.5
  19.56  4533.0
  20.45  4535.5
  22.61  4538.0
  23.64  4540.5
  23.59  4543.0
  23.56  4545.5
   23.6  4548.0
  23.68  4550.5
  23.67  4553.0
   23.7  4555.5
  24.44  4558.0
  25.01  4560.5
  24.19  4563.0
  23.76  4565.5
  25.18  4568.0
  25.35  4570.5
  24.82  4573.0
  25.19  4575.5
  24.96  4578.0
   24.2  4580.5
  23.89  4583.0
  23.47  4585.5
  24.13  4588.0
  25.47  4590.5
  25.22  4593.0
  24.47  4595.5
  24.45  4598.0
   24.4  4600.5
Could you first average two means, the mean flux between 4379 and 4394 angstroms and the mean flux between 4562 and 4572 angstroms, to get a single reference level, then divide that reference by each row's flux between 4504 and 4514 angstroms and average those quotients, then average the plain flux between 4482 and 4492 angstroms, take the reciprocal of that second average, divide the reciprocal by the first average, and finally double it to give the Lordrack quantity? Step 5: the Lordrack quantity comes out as 0.107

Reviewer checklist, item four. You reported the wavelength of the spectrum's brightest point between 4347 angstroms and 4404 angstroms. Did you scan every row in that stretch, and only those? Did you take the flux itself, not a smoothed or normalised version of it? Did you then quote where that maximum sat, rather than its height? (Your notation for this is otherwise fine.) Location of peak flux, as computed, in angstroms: 4398.0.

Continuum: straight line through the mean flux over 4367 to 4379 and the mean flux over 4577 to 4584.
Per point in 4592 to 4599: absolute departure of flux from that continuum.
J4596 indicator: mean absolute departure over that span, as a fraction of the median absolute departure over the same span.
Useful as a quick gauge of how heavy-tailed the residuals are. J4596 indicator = 1.07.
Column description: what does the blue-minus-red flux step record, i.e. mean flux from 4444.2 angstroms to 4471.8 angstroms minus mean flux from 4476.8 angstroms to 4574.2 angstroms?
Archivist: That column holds -3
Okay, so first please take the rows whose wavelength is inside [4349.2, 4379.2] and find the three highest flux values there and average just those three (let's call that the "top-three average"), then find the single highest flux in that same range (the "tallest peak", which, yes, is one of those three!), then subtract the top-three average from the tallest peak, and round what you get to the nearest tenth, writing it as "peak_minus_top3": 0.2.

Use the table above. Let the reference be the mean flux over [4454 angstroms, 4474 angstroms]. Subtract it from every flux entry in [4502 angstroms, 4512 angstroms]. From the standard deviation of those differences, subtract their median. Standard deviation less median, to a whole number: -5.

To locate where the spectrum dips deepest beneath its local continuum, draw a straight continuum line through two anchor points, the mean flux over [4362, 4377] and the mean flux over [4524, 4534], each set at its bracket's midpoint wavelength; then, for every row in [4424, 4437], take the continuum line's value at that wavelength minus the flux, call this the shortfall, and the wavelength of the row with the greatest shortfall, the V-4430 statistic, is 4435.5 angstroms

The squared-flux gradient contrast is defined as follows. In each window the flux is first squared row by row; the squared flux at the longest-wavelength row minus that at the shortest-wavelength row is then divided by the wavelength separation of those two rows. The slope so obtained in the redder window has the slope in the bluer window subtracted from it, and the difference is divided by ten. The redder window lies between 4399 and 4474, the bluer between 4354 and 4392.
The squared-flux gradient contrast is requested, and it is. 0.2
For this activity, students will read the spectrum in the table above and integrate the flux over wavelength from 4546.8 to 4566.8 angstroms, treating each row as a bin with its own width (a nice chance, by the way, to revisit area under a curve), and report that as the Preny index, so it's 480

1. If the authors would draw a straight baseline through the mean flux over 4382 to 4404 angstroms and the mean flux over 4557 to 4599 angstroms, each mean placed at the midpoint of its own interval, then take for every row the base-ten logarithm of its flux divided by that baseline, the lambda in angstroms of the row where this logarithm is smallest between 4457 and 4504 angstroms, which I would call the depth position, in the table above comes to 4458.0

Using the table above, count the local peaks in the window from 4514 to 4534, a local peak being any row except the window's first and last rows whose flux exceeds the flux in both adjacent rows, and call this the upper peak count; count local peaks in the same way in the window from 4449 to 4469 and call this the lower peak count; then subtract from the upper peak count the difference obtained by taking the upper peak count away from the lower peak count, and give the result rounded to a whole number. 0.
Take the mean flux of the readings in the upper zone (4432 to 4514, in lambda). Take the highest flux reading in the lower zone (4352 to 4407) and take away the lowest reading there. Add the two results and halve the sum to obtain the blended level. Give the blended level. 14.7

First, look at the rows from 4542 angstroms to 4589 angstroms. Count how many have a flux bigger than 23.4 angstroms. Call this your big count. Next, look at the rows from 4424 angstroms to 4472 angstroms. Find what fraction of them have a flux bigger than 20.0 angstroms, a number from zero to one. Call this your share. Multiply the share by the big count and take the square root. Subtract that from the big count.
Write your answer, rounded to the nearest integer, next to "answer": 16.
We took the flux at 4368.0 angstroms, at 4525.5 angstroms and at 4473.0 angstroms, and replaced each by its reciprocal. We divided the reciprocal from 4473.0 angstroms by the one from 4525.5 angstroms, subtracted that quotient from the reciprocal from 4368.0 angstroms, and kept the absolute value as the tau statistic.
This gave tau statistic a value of 0.92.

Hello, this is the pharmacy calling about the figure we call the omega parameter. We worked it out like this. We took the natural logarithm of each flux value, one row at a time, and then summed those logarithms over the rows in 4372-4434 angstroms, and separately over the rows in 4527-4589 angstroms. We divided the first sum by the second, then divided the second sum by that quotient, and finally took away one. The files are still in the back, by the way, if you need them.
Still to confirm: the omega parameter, 84.8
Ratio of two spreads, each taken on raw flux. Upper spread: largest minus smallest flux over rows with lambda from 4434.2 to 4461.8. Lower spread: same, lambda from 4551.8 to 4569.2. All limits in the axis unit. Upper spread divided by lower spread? 3.1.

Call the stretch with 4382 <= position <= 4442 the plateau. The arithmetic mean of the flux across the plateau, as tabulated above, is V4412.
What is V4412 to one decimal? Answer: 18.5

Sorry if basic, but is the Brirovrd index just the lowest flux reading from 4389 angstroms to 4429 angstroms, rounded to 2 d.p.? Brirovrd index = 14.70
